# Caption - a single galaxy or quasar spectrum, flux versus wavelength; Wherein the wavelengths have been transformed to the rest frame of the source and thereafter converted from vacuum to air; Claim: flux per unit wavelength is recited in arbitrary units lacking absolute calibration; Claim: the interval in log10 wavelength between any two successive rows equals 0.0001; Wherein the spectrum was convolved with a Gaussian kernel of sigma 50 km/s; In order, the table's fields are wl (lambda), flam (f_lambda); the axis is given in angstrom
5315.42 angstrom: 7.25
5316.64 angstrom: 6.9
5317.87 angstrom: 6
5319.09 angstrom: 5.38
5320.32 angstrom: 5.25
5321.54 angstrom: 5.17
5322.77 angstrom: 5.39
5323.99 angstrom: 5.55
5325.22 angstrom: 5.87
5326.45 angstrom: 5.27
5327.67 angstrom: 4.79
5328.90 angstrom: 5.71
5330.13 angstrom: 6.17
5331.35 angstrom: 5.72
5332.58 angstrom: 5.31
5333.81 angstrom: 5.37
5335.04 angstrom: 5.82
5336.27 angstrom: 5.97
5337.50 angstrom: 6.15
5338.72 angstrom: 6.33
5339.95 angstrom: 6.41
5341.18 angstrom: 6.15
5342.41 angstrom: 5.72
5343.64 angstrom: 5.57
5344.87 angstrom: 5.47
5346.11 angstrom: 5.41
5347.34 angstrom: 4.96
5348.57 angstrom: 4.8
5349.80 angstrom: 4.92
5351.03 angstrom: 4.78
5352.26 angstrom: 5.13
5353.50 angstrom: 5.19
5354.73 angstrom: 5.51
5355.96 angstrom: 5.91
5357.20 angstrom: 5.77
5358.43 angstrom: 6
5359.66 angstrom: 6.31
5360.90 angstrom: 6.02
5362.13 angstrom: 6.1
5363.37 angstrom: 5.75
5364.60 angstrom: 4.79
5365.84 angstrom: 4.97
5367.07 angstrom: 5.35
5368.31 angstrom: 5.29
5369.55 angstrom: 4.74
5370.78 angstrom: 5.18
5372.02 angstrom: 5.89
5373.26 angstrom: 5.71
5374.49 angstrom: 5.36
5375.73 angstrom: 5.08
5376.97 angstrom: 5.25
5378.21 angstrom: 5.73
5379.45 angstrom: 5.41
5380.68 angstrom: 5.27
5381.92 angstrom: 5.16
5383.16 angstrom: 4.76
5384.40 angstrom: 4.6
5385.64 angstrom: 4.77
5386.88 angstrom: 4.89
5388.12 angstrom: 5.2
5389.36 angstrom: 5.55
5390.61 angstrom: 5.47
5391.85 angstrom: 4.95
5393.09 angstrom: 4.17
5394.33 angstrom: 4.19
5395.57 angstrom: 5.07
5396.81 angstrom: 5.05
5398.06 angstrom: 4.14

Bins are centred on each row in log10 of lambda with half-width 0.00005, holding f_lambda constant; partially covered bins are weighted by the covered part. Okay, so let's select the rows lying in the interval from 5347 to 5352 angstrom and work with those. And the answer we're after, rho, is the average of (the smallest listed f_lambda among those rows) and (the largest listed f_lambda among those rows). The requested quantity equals 4.87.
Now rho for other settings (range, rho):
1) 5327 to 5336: 5.48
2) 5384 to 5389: 4.90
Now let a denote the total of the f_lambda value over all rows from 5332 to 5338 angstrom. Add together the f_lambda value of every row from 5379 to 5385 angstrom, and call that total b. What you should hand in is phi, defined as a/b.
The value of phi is 1.1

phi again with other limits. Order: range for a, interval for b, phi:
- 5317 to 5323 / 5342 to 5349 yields 0.9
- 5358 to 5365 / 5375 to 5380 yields 1.6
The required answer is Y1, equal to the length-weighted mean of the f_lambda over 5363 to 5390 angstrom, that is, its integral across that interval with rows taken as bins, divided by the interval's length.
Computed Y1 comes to 5.2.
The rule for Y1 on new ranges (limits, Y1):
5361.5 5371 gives 5.3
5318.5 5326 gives 5.4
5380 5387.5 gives 4.9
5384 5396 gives 4.9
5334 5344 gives 6.0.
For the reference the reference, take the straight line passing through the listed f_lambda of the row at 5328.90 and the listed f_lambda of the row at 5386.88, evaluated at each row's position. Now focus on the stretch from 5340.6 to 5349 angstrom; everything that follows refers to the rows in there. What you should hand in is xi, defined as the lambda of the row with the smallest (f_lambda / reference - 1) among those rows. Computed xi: 5348.57 angstrom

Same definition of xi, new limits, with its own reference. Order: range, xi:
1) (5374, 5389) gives 5384.40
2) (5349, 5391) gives 5351.03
